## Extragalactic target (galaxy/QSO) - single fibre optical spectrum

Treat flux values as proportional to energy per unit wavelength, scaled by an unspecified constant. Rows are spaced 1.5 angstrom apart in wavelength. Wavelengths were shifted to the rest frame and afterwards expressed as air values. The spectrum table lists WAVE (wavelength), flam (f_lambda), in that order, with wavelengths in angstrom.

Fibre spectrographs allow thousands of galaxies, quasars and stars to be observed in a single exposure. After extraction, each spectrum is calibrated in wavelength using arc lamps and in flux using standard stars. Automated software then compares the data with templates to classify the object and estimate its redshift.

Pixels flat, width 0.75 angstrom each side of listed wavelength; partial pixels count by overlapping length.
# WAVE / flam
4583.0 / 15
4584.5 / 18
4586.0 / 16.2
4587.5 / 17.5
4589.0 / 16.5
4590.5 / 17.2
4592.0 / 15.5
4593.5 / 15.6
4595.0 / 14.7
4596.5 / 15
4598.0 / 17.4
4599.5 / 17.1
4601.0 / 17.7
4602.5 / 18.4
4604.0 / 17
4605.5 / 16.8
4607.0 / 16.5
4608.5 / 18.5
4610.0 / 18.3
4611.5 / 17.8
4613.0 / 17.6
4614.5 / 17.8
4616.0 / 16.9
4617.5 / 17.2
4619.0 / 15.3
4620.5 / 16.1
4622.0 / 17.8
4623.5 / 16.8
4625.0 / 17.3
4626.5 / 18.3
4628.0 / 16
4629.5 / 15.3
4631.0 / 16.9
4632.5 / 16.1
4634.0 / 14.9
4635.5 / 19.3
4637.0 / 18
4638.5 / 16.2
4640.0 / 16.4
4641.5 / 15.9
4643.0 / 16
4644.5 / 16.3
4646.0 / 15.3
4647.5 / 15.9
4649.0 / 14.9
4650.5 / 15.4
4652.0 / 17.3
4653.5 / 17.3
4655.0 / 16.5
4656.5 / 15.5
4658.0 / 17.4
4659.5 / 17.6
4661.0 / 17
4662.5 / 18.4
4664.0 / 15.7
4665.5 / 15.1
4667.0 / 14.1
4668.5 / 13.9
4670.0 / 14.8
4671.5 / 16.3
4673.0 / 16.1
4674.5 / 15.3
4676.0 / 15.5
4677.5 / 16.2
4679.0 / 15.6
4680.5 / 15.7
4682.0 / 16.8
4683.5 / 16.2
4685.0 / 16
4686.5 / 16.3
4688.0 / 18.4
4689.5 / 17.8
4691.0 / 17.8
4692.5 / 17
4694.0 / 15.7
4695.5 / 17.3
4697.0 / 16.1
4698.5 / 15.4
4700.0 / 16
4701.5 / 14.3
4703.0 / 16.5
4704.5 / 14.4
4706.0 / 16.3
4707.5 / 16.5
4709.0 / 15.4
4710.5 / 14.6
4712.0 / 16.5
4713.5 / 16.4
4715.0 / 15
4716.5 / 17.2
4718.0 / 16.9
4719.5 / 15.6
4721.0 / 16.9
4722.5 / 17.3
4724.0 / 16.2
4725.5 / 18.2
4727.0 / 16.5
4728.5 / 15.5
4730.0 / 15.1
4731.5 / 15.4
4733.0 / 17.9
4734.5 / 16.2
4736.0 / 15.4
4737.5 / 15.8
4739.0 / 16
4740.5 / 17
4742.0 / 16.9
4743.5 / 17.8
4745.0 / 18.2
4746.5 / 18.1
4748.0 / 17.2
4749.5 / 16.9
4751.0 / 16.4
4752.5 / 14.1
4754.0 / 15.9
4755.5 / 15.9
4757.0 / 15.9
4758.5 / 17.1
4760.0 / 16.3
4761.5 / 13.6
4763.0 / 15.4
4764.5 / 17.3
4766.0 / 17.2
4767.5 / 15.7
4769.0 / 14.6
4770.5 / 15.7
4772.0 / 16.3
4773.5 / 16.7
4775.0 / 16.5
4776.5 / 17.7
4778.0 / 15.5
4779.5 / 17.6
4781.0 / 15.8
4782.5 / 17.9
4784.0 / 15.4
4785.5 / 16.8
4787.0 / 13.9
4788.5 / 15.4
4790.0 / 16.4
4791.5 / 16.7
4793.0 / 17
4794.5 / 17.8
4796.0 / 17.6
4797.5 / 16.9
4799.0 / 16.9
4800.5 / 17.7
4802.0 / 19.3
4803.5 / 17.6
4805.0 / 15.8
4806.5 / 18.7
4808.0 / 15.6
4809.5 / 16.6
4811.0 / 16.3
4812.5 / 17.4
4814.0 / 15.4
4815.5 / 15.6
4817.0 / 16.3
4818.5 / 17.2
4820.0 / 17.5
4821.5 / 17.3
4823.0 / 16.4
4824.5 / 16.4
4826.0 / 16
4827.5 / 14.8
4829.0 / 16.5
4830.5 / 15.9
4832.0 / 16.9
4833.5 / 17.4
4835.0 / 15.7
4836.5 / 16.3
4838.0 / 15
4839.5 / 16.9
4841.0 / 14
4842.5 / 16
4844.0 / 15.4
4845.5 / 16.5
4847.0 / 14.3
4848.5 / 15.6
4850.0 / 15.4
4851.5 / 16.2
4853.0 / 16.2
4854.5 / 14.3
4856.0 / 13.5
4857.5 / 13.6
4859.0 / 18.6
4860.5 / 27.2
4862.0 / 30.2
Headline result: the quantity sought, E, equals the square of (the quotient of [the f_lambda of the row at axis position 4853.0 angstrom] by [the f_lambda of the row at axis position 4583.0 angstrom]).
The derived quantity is 1.17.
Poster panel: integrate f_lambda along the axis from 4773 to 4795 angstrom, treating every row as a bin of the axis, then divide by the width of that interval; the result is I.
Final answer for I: 16.5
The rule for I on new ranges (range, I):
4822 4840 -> 16.2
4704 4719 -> 15.9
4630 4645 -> 16.6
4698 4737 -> 16.1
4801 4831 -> 16.6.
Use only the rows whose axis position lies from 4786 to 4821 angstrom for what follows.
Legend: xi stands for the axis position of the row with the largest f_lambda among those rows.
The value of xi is 4802.0 angstrom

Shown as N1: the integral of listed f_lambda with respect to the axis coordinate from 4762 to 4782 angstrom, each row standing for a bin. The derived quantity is 326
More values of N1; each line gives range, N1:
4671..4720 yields 792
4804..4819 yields 247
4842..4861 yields 308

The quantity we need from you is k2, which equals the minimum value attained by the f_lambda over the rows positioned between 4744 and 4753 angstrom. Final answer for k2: 14.1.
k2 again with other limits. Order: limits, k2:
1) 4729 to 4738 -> 15.1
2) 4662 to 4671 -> 13.9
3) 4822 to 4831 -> 14.8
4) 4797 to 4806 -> 15.8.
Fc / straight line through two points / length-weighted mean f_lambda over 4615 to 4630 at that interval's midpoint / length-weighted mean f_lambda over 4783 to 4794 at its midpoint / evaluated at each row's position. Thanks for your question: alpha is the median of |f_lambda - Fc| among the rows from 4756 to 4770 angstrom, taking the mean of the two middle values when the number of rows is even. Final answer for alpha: 0.94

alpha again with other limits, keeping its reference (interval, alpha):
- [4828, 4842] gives 0.82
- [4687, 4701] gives 0.87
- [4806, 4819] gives 0.52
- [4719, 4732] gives 0.79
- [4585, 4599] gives 0.70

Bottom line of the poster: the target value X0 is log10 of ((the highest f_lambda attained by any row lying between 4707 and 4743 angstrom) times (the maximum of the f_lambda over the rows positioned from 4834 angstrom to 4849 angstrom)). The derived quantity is 2.49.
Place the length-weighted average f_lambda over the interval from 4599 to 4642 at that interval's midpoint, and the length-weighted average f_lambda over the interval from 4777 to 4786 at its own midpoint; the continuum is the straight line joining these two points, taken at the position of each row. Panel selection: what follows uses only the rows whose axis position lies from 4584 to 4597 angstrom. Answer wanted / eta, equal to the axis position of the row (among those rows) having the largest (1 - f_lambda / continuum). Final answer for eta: 4595.0 angstrom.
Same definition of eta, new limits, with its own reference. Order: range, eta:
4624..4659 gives 4634.0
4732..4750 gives 4736.0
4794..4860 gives 4856.0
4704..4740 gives 4704.5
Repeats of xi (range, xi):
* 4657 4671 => 4662.5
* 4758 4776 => 4764.5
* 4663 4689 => 4688.0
